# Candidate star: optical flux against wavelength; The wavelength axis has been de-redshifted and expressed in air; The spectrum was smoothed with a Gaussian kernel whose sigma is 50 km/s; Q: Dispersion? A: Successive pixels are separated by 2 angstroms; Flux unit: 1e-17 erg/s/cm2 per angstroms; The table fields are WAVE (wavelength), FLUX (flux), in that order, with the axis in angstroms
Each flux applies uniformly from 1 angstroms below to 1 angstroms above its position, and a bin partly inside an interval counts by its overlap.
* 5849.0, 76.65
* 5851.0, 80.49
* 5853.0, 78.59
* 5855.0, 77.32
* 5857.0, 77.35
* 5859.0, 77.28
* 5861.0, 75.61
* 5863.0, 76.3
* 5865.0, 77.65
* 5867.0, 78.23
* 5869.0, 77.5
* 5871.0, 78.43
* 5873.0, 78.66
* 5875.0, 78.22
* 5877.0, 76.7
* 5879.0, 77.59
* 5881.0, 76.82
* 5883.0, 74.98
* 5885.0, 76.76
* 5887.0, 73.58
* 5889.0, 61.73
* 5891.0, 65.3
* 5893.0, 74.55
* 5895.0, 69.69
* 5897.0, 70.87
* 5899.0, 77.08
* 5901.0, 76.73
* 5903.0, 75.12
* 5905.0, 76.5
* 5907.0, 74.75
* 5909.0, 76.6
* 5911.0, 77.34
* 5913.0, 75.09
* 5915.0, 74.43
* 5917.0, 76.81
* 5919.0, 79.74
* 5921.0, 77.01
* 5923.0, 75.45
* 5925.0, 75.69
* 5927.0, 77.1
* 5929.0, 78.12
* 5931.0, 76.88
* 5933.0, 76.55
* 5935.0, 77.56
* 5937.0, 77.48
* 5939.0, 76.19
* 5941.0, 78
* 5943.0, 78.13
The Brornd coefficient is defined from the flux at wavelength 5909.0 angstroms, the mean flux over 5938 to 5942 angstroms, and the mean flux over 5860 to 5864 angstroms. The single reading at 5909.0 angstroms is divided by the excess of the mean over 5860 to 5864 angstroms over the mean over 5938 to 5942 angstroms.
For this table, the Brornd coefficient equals -67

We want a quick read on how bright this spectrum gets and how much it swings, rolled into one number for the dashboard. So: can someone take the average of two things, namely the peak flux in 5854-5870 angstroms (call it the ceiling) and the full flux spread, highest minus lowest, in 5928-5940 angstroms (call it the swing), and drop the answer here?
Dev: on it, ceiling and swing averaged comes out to 40.1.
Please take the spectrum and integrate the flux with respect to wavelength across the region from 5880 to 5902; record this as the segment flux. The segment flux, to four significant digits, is 1596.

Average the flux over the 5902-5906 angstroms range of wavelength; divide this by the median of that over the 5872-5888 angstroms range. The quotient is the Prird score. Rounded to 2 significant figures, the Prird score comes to 0.99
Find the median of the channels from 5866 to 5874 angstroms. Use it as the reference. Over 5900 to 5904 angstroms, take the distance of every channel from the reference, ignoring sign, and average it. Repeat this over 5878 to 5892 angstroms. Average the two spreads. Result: 4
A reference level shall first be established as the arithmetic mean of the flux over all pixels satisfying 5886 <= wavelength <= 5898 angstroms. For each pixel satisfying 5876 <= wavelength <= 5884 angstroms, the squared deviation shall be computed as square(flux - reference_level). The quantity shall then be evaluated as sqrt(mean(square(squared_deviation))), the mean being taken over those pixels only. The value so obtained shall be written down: 55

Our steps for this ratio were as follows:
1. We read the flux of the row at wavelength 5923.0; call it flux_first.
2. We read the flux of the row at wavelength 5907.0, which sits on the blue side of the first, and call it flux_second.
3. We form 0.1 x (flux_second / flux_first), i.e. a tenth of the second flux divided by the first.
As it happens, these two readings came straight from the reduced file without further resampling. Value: 0.0991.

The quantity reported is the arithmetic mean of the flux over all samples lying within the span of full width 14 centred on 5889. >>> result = 70.9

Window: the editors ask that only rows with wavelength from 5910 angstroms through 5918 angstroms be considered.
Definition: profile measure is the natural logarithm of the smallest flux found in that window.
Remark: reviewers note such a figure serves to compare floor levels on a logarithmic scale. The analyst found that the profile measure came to 4.31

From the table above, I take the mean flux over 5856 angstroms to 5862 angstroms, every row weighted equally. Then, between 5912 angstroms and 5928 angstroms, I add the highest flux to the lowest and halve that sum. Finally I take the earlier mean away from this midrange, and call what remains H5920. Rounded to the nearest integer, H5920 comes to 0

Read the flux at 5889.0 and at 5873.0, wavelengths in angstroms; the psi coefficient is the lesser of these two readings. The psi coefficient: 61.7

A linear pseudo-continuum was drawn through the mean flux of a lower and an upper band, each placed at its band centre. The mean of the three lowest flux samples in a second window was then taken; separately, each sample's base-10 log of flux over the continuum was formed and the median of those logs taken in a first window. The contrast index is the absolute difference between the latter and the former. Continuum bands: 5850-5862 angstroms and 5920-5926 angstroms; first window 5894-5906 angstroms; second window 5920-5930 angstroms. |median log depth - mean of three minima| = 76.1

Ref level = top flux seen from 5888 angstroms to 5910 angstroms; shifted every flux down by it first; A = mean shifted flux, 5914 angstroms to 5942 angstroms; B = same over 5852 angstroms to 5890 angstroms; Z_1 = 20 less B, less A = 21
